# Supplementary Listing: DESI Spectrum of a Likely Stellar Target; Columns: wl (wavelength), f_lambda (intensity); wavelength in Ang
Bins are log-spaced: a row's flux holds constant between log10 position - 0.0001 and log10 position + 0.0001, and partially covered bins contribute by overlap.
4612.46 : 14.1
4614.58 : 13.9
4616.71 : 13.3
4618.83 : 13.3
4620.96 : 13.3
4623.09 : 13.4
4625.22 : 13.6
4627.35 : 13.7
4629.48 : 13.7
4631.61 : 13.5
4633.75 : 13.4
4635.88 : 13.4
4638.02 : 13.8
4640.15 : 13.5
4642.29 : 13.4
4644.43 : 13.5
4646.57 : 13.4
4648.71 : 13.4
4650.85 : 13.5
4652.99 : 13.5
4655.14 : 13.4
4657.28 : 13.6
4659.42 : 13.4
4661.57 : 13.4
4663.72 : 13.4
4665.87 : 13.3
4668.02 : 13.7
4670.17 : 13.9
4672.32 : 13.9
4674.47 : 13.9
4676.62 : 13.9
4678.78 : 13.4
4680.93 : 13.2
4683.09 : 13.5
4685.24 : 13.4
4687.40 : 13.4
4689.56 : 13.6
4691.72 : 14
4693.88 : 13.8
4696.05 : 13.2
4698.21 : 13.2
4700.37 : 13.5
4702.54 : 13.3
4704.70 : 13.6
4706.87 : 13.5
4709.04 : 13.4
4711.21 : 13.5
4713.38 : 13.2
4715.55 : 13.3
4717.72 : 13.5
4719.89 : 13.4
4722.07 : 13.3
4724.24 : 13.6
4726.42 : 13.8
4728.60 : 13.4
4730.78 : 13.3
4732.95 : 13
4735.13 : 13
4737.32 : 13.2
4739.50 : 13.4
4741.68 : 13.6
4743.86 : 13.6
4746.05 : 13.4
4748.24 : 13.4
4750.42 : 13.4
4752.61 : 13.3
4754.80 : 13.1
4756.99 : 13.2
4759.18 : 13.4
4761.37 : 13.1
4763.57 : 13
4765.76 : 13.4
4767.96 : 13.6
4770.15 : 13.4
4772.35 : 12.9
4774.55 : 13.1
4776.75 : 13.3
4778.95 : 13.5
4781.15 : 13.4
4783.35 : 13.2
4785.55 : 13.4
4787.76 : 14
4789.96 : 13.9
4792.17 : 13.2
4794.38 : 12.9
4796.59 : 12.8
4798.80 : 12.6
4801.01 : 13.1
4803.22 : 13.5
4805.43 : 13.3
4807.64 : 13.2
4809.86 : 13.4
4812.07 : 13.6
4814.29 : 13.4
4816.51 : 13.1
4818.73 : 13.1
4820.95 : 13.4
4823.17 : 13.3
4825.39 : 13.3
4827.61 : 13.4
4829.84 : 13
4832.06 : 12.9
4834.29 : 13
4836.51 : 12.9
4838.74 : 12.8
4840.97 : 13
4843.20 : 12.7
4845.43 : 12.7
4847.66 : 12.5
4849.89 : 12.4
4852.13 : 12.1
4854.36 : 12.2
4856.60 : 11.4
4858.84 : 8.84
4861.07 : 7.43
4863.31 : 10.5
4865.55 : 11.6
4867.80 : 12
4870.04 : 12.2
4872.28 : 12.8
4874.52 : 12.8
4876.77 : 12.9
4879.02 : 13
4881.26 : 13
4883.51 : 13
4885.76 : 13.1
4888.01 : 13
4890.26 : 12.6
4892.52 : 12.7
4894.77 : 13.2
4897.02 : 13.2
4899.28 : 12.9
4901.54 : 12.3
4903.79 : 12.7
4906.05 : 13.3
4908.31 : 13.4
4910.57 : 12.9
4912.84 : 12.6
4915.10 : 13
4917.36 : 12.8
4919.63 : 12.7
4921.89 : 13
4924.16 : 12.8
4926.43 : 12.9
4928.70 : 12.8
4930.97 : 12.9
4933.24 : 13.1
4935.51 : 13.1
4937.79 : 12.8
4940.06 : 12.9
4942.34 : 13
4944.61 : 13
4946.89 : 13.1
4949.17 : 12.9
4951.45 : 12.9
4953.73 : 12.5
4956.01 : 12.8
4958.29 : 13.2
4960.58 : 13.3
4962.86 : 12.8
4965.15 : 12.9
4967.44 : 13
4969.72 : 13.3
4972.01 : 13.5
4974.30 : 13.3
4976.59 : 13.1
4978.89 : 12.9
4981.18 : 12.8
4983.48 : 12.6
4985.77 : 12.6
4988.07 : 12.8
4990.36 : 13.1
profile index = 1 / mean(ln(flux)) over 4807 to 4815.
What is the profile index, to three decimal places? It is 0.385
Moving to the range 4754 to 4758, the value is 0.388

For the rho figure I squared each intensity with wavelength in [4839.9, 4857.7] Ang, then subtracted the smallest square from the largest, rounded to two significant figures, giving 39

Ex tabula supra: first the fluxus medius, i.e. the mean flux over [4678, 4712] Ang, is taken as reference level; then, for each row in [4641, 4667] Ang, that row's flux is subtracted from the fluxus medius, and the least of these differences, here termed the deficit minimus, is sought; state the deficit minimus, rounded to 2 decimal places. -0.13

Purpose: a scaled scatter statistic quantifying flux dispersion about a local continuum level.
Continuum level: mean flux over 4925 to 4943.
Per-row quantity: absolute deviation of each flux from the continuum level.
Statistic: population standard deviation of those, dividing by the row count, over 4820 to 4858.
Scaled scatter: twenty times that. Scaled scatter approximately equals 7.4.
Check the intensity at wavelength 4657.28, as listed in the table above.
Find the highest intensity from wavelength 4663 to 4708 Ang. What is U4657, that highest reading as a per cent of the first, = 103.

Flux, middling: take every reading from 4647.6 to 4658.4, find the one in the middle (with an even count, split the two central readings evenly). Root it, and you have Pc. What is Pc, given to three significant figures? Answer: 3.67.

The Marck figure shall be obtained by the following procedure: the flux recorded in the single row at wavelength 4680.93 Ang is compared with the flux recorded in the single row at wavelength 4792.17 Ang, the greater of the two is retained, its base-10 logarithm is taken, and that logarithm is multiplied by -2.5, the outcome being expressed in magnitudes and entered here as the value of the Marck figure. -2.80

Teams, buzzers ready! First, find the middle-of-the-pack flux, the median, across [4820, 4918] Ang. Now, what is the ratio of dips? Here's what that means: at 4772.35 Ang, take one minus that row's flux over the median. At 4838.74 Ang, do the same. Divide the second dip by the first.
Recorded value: -1.0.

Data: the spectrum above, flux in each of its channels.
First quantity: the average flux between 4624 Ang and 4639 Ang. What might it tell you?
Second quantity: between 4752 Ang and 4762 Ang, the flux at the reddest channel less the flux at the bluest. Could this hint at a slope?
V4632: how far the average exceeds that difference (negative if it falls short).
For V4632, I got 13.8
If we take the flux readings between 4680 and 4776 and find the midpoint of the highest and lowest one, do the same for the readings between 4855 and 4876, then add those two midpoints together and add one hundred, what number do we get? 124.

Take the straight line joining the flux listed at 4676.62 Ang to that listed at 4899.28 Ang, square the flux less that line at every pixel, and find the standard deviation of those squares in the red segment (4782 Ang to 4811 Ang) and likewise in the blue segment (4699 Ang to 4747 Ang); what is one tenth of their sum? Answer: 0.03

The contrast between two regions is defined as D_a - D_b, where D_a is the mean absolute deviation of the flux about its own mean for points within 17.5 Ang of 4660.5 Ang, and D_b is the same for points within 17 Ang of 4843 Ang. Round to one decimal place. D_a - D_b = -0.5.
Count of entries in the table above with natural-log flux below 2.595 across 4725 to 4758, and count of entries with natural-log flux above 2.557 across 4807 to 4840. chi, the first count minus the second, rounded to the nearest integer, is -7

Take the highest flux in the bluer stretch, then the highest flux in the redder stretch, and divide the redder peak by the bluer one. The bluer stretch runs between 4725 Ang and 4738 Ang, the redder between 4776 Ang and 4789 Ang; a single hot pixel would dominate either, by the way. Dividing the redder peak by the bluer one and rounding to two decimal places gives 1.01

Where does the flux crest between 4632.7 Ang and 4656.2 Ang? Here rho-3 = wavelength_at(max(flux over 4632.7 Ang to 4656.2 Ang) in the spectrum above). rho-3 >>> 4638.02 Ang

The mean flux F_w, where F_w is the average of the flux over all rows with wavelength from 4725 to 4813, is 13.3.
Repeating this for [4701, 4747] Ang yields 13.4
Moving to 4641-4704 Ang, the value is 13.5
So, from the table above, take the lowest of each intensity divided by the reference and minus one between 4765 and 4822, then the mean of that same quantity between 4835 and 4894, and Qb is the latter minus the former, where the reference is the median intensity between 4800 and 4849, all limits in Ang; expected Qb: -0.03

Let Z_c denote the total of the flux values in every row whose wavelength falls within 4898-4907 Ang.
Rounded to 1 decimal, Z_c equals 51.2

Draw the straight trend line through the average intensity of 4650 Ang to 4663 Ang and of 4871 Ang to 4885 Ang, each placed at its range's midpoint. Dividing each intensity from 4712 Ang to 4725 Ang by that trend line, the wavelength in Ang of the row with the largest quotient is 4724.24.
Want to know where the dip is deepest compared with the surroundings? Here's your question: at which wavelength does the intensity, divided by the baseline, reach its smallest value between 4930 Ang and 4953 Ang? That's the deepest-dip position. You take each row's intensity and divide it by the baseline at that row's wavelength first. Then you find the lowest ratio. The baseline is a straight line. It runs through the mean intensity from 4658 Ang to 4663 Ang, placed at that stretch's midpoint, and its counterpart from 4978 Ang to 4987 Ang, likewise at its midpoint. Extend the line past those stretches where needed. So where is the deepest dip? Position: 4937.79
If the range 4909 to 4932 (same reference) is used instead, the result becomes 4912.84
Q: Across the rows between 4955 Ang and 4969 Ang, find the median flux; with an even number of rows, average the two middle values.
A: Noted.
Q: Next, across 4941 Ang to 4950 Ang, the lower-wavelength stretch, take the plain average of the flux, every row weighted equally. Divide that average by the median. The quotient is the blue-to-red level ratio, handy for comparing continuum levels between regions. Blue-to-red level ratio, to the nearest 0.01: 1.00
